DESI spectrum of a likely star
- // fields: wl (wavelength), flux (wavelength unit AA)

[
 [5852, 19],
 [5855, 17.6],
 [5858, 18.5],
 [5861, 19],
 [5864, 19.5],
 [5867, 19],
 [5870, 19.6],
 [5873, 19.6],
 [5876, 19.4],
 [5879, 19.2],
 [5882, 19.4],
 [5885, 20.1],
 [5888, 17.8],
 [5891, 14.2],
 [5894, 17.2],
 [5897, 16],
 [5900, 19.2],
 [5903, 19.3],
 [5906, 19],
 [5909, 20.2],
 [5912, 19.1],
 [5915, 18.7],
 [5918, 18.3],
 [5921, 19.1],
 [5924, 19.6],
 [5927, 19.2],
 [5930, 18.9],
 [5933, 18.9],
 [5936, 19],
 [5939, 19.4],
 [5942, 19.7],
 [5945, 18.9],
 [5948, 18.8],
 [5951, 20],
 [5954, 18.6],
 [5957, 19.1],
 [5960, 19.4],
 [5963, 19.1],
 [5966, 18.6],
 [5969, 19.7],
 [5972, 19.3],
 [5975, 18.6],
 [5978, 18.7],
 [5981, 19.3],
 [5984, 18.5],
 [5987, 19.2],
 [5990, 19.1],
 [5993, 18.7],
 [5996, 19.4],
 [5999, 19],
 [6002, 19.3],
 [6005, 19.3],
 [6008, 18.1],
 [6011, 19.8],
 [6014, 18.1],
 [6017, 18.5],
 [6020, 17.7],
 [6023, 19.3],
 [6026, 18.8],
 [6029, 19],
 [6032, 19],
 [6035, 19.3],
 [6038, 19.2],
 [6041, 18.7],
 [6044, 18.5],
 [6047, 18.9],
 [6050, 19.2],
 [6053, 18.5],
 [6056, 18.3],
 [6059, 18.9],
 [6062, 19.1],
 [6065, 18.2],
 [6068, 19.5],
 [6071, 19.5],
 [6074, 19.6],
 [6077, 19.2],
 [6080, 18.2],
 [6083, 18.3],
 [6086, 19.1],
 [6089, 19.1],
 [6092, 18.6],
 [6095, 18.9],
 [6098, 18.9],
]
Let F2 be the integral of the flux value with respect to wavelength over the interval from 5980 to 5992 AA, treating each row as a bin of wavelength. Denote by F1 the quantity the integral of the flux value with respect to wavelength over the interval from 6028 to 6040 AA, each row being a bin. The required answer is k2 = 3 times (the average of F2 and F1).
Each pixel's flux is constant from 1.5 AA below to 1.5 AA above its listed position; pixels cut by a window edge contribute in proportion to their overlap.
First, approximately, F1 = 229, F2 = 228.0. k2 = 686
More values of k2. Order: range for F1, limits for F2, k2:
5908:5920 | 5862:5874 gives 692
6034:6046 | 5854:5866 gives 677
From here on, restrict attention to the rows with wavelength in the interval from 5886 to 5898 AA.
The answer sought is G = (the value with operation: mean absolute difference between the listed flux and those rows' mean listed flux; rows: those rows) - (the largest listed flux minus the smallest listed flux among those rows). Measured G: -2.40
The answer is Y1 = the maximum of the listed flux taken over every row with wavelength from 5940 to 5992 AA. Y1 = 20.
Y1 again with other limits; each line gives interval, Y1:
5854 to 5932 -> 20.2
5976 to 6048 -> 19.8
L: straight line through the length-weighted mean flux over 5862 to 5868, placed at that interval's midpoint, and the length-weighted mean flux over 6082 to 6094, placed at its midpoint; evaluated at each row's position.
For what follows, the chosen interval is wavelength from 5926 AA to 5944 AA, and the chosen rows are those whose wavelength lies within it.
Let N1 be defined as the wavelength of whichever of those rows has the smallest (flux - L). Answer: 5930 AA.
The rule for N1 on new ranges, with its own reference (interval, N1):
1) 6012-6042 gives 6020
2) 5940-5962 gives 5954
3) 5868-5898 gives 5891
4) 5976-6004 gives 5984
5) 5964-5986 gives 5984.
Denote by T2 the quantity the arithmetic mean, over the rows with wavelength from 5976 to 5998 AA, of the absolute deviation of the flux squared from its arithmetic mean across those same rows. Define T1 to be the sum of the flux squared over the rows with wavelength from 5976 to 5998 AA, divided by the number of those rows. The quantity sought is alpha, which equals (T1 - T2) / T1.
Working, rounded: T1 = 361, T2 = 11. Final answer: 0.968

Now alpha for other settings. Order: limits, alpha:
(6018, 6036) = 0.958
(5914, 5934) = 0.969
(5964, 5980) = 0.956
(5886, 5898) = 0.855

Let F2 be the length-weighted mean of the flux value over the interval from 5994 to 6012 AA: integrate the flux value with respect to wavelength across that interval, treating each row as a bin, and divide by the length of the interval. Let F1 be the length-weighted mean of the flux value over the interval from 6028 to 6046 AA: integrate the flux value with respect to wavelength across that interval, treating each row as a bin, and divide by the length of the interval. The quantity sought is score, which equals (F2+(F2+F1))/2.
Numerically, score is 28.6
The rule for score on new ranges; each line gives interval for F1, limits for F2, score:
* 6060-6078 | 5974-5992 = 28.5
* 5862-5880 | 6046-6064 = 28.5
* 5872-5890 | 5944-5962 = 28.7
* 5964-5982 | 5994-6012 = 28.6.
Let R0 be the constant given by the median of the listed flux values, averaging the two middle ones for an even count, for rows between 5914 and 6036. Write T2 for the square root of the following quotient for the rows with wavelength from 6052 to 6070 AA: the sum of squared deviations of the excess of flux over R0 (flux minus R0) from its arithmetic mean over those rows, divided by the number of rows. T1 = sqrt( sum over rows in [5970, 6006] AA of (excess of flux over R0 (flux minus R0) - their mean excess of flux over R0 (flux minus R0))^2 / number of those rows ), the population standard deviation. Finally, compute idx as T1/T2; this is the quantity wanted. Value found 0.7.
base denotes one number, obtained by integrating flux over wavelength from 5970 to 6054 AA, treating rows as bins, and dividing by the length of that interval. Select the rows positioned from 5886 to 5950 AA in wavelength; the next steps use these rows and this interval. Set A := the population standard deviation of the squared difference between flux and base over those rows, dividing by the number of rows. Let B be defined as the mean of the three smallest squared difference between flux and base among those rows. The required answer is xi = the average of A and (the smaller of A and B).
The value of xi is 2.44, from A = 4.9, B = 0.000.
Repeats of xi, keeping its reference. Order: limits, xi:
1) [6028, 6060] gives 0.05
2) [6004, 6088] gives 0.16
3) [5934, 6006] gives 0.14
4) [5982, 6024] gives 0.21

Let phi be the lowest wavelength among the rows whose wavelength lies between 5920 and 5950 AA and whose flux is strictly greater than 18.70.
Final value 5921 AA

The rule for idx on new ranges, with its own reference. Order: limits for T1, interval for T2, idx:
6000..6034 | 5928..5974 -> 1.5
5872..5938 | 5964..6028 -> 2.5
